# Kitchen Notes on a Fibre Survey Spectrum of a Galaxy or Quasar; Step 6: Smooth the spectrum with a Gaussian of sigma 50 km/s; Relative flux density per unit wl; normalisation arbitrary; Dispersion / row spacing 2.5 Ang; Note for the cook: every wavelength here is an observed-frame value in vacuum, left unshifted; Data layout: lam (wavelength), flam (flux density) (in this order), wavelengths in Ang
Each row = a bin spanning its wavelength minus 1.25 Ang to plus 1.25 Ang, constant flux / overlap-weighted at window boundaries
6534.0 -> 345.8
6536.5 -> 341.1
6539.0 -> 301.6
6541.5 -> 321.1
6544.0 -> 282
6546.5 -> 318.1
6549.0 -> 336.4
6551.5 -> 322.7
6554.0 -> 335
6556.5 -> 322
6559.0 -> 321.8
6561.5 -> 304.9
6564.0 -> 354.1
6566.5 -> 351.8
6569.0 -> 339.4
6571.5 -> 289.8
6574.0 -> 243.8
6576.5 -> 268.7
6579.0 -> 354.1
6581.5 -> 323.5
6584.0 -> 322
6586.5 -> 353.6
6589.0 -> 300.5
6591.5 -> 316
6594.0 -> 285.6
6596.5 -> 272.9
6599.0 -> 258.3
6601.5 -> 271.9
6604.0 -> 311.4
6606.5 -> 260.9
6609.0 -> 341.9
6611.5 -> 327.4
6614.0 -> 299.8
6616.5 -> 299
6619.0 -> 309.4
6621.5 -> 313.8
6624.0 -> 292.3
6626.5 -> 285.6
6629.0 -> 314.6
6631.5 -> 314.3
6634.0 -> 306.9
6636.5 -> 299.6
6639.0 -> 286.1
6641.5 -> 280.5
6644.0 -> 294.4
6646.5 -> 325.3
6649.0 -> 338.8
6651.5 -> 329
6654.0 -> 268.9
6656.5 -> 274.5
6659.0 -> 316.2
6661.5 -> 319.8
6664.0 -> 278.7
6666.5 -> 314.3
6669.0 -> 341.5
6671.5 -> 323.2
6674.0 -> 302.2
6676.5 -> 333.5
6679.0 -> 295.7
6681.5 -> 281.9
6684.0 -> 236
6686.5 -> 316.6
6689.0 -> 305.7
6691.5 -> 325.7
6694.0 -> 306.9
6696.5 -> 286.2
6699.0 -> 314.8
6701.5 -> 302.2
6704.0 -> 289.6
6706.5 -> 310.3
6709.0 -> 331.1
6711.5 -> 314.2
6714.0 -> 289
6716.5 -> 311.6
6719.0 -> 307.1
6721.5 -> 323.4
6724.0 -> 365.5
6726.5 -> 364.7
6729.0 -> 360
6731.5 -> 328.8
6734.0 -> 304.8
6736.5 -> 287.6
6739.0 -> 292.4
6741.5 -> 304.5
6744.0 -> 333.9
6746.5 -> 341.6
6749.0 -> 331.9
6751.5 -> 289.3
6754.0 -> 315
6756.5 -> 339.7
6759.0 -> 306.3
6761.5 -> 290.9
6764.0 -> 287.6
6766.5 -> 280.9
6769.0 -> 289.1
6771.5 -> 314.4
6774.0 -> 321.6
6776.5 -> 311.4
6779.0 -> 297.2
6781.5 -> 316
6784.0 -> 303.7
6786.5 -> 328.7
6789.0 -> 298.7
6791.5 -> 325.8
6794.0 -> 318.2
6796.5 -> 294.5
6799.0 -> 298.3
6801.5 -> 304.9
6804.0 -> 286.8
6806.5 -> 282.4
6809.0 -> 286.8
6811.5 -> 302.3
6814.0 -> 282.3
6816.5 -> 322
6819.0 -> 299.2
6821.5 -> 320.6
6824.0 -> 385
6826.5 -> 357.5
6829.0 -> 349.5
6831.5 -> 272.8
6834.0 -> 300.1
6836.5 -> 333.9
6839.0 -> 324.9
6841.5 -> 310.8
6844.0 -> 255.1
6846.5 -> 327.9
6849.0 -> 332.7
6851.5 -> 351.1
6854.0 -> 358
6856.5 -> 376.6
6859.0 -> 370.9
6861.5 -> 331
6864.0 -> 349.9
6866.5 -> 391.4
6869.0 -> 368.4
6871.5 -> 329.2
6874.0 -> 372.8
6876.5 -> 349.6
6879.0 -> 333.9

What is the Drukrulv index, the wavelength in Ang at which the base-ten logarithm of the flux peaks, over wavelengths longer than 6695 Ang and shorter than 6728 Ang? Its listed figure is 6724.0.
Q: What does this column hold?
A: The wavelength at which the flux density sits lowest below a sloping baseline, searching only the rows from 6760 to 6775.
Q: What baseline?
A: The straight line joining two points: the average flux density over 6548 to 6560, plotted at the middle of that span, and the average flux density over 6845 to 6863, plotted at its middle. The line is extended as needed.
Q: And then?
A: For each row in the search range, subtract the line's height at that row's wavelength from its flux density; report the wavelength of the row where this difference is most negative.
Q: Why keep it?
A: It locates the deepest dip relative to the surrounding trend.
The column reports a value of 6766.5 Ang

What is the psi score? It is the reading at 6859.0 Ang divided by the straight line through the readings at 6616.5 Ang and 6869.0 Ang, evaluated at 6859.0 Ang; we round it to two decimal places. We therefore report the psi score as 1.01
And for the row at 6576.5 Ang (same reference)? 0.93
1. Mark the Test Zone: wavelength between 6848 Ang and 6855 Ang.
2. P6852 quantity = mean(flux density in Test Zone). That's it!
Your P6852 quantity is 347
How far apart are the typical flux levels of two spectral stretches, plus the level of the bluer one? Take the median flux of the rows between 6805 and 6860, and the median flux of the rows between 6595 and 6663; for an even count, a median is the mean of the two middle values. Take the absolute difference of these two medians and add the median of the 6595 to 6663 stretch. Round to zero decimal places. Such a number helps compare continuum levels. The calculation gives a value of 323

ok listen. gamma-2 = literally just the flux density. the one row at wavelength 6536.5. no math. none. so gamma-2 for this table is 341.1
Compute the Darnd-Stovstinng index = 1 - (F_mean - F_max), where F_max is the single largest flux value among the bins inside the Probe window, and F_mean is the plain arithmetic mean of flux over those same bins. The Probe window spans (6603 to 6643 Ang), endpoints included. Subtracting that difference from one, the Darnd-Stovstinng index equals 40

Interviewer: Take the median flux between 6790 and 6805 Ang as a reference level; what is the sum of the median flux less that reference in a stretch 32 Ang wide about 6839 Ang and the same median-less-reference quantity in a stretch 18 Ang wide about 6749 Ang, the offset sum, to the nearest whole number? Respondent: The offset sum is 61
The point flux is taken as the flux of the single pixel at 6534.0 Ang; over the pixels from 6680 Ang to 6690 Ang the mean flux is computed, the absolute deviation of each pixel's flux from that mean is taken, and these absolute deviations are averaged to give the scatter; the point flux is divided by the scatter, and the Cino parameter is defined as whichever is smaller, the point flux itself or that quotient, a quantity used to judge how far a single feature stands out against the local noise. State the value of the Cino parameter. 13.2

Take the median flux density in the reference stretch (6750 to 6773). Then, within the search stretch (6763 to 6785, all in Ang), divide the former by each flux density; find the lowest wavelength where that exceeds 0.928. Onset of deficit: 6764.0 Ang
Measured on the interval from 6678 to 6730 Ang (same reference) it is 6679.0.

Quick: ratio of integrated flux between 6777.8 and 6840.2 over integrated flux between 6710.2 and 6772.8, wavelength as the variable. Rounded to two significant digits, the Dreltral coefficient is 0.99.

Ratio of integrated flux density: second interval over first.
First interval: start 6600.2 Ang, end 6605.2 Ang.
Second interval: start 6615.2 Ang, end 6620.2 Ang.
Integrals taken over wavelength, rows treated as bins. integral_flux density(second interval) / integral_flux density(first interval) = 1.04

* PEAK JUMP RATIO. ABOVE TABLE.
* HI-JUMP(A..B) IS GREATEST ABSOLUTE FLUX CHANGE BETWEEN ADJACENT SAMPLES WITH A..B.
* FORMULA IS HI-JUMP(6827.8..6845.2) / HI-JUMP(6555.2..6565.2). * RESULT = 1.6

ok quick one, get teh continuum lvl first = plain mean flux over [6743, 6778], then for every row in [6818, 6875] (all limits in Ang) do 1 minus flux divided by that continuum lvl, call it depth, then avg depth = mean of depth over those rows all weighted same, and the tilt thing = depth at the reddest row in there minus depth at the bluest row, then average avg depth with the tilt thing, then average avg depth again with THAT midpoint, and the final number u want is -0.12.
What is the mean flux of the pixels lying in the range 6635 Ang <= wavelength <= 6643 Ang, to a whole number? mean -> 289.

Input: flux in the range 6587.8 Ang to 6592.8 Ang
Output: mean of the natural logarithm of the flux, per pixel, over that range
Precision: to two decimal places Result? 5.73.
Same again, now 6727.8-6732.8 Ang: 5.84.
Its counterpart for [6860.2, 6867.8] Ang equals 5.88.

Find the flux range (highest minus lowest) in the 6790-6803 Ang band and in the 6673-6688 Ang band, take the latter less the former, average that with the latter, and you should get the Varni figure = 82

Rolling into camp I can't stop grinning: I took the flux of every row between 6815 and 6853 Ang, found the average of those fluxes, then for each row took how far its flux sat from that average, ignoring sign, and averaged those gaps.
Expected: 24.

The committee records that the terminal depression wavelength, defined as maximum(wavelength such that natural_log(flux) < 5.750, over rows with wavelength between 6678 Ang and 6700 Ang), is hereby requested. 6696.5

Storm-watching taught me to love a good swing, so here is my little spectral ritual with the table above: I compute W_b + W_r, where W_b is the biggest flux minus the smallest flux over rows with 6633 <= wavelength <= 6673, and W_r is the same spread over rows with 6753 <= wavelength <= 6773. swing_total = 131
